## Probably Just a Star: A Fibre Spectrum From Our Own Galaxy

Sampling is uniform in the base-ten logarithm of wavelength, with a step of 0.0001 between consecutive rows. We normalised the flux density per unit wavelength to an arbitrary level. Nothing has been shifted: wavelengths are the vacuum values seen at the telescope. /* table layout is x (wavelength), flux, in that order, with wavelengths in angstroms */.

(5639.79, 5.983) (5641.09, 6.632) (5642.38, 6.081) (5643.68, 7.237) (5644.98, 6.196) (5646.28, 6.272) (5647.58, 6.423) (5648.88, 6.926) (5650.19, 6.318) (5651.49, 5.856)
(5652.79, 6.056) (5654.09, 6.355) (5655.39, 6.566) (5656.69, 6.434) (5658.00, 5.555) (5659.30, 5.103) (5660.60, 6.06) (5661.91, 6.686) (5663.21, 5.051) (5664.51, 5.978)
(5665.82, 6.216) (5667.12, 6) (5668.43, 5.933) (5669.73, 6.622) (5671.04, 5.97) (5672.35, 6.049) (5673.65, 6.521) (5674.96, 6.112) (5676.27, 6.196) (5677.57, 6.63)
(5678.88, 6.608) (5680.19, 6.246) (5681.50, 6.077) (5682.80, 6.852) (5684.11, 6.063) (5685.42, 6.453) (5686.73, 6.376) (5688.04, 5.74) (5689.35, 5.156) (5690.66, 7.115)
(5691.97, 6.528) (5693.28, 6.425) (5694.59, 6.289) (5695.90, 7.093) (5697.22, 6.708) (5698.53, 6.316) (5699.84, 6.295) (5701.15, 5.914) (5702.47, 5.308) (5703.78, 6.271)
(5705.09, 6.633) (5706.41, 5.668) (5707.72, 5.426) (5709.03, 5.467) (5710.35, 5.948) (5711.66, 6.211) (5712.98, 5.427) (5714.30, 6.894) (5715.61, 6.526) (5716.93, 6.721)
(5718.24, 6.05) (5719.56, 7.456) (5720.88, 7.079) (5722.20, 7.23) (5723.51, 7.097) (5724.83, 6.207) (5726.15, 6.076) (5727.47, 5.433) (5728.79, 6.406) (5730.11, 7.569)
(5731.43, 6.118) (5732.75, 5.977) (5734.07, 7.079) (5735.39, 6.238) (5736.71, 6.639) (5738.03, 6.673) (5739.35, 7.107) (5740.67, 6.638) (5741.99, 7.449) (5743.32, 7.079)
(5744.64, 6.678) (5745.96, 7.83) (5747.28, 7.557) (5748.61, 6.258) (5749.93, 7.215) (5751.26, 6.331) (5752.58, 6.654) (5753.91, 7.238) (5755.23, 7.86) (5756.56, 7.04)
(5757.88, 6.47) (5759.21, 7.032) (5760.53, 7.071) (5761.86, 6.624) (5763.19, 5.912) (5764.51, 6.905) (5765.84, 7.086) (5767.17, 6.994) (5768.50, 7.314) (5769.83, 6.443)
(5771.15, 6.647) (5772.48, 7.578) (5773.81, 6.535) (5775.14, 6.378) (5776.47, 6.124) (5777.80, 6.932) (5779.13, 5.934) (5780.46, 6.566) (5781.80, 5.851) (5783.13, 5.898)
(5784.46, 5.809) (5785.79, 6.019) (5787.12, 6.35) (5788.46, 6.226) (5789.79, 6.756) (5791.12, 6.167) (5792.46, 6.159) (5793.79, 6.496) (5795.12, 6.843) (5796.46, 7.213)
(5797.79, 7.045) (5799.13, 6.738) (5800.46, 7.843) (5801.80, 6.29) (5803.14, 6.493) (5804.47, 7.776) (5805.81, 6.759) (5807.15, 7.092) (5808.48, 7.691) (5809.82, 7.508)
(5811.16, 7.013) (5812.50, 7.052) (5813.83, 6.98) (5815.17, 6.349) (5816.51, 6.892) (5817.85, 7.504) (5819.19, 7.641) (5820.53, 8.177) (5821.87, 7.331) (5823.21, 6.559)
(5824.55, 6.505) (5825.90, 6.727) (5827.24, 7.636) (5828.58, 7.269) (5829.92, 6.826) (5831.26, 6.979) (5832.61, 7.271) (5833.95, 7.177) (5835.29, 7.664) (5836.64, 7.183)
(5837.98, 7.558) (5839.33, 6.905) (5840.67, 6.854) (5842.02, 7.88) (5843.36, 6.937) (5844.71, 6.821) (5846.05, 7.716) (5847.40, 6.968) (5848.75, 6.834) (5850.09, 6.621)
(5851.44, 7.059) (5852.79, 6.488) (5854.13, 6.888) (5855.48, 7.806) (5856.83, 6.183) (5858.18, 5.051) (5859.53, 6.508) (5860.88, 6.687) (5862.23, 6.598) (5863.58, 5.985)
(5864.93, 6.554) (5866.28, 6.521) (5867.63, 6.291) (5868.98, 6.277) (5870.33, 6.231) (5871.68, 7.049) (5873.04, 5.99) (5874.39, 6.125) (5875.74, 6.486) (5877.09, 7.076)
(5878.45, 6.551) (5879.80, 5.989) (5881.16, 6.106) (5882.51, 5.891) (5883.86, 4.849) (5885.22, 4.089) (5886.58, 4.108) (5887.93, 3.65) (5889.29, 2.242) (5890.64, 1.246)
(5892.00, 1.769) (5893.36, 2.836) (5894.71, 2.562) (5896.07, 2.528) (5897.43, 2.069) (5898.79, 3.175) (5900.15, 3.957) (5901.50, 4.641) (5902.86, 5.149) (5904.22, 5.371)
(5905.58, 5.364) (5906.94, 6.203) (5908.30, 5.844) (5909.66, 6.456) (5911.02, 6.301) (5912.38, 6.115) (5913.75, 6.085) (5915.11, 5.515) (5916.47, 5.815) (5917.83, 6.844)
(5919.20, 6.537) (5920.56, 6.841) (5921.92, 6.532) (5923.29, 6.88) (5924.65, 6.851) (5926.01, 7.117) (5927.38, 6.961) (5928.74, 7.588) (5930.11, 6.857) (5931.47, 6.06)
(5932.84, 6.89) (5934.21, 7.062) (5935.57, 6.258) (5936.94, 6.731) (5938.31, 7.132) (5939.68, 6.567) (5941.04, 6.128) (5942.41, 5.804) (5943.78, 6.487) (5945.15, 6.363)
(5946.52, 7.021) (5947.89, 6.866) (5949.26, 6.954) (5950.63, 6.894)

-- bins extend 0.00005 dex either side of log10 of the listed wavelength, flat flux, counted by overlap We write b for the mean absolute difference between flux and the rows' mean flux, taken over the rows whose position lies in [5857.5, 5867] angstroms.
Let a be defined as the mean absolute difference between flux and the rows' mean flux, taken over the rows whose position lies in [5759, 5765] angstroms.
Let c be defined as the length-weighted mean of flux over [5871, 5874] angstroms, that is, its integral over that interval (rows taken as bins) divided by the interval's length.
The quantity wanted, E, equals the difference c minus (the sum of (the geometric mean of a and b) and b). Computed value 5.65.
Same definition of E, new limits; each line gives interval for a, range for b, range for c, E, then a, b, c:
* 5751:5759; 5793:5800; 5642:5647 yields 5.95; 0.45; 0.21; 6.5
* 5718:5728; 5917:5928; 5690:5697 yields 6.24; 0.64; 0.14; 6.7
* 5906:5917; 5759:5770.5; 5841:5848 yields 6.64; 0.24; 0.33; 7.2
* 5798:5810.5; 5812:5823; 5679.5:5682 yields 5.28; 0.51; 0.42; 6.2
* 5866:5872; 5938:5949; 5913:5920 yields 5.52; 0.25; 0.35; 6.2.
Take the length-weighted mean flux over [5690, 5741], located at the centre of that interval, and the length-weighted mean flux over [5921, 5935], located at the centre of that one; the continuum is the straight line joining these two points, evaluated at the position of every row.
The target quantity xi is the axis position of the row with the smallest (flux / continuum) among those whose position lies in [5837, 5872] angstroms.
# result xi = 5858.18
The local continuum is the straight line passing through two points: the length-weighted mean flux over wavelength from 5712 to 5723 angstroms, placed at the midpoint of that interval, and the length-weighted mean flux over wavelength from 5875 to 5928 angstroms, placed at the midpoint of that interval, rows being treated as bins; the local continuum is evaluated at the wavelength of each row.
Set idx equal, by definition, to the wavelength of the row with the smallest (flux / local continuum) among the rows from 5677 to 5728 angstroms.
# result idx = 5689.35 angstroms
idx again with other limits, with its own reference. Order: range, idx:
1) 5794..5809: 5801.80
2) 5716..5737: 5727.47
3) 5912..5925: 5915.11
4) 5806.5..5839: 5815.17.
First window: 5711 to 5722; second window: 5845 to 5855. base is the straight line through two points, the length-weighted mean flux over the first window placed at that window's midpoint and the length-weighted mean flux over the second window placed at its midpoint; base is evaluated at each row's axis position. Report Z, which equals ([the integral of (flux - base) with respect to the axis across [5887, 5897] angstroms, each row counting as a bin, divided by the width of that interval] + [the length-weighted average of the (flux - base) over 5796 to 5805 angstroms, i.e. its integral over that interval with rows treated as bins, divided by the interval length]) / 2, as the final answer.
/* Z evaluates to -2.2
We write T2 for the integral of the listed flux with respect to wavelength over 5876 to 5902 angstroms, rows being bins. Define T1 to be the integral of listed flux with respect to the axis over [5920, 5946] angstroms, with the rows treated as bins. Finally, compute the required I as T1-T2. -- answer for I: 70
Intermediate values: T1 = 174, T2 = 104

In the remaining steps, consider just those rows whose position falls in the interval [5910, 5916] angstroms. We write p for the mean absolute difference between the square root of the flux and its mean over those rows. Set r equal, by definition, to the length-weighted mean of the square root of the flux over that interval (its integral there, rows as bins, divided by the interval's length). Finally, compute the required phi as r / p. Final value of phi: 48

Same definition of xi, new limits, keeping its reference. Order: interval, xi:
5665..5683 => 5668.43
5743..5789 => 5784.46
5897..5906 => 5897.43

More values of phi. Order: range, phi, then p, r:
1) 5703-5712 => 32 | 0.08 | 2.44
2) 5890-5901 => 8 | 0.20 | 1.58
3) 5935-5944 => 39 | 0.06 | 2.54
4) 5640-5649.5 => 39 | 0.07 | 2.55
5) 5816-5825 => 29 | 0.09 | 2.69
